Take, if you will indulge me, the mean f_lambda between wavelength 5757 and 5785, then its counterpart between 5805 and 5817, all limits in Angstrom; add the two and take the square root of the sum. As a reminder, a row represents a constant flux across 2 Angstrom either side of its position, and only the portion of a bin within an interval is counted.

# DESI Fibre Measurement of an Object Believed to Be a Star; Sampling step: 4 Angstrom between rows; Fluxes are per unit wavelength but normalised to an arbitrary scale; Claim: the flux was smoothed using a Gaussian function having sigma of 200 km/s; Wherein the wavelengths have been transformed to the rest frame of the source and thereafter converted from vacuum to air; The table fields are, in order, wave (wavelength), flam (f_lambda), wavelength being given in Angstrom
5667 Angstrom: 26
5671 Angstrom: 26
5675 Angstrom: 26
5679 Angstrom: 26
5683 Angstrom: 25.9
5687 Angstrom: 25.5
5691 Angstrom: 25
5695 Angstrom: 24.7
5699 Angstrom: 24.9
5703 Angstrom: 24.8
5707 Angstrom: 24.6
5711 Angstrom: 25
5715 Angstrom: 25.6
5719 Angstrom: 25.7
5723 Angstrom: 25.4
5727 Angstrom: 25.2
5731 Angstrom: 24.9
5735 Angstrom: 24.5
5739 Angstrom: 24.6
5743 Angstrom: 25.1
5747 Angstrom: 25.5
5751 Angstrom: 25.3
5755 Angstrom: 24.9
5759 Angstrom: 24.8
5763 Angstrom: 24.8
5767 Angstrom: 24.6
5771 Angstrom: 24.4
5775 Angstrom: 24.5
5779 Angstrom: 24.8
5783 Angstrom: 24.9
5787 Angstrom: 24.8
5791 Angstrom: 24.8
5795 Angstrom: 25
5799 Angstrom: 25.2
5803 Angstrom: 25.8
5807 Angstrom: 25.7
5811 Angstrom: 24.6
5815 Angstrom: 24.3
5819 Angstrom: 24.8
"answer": 7.04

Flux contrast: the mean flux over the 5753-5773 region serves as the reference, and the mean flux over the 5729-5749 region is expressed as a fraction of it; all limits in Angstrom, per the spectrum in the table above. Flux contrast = 1.01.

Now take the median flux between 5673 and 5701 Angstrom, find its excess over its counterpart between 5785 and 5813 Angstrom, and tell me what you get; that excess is 0.50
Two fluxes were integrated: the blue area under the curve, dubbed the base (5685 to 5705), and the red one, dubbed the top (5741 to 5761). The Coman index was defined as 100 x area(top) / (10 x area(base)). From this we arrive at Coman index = 10.1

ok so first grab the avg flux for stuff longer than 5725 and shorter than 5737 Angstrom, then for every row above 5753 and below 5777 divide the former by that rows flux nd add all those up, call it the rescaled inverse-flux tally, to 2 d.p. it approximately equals 6.05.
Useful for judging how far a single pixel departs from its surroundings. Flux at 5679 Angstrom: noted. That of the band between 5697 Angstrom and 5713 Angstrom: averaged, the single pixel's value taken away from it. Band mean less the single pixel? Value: -1.2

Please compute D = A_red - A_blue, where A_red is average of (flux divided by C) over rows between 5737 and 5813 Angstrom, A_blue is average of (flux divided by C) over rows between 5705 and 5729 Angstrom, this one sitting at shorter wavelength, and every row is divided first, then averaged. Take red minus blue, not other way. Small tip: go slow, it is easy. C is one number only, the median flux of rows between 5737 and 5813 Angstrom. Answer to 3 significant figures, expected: -0.0120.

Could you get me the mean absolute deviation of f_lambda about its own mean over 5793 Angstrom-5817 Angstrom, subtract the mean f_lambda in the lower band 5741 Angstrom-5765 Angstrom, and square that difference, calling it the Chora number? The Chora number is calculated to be 605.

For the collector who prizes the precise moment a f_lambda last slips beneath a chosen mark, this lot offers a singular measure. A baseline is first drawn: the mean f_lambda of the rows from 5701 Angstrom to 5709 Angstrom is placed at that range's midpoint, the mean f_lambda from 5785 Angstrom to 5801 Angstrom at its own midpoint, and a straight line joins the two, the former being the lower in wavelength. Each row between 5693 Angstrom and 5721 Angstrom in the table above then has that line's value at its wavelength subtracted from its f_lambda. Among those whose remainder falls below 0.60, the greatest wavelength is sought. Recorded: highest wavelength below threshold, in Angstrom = 5711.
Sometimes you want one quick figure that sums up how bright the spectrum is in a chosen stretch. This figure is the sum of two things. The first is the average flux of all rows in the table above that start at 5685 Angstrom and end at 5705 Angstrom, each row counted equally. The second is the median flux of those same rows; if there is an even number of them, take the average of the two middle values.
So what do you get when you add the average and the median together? 49.9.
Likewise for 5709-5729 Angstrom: 50.8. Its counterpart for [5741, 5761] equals 50.2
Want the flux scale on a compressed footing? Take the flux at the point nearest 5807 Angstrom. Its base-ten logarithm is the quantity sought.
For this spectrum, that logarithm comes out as 1.41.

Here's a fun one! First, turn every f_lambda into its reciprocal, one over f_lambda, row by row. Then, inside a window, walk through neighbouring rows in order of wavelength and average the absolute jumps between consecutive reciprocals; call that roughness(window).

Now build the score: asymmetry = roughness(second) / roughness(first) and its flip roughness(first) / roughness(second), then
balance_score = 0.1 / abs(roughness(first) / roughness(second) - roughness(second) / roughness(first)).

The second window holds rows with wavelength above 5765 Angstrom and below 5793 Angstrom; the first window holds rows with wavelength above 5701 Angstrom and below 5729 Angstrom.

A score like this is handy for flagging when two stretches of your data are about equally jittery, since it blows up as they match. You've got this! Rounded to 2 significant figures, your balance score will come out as 0.059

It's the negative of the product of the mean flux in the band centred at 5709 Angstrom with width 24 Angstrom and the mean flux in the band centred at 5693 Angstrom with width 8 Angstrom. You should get -624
